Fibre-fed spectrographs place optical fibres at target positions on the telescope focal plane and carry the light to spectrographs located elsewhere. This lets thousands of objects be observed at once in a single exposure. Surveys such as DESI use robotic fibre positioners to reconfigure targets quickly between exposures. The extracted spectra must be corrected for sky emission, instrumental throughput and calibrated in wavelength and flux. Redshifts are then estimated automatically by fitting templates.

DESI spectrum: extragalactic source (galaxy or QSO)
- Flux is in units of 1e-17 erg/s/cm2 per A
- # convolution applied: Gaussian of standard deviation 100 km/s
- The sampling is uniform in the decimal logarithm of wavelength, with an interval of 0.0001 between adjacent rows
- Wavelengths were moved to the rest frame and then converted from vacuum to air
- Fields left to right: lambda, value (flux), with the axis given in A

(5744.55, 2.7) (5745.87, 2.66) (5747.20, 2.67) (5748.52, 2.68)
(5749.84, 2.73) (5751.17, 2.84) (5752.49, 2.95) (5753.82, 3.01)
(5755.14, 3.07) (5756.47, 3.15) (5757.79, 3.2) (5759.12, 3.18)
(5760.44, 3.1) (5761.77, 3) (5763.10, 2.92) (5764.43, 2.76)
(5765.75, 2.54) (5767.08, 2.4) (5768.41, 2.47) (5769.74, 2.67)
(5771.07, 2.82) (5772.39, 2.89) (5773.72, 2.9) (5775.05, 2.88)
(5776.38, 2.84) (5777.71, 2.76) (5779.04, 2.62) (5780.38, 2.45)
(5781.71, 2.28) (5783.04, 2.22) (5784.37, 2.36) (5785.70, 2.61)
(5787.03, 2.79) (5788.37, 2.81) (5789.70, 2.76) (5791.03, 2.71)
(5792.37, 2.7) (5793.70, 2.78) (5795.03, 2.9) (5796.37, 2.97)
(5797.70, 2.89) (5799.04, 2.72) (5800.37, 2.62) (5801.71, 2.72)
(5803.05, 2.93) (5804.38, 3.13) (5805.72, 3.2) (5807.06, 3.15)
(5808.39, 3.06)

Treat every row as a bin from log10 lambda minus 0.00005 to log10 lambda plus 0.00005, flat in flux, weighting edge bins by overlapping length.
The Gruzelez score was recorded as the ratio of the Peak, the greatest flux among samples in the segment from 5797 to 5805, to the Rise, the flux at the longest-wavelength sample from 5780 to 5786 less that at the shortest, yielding 20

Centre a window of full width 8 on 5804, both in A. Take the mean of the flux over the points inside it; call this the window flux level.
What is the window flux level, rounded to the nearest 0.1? 3.0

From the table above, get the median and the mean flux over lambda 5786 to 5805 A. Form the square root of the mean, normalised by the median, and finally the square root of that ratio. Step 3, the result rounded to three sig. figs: 0.776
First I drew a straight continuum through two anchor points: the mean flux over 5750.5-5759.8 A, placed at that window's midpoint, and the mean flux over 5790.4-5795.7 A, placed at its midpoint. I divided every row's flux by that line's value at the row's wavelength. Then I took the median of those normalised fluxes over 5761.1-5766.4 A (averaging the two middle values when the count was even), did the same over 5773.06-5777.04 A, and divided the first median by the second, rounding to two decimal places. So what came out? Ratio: 0.96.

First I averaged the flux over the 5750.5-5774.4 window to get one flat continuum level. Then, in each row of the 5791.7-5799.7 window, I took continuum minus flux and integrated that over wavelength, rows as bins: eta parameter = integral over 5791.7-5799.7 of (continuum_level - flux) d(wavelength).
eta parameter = 0.4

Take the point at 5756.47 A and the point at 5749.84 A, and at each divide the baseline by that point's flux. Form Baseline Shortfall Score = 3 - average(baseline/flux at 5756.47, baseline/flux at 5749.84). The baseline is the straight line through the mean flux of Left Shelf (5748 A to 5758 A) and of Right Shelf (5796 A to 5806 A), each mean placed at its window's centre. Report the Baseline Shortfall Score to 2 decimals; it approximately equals 1.99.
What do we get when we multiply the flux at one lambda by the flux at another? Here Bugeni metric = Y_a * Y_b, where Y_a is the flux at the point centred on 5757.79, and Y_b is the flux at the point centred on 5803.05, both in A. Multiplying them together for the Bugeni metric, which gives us 9.4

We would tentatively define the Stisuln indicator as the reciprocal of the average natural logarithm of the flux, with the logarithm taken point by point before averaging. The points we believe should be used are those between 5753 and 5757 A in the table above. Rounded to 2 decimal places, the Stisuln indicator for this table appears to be 0.89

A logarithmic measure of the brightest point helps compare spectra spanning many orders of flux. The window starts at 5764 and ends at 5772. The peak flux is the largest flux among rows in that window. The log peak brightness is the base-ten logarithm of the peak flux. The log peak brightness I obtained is 0.45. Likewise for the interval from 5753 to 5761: 0.51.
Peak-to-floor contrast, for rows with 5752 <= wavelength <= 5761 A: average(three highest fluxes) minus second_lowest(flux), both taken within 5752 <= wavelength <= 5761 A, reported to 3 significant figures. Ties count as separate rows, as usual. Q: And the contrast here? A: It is 0.167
